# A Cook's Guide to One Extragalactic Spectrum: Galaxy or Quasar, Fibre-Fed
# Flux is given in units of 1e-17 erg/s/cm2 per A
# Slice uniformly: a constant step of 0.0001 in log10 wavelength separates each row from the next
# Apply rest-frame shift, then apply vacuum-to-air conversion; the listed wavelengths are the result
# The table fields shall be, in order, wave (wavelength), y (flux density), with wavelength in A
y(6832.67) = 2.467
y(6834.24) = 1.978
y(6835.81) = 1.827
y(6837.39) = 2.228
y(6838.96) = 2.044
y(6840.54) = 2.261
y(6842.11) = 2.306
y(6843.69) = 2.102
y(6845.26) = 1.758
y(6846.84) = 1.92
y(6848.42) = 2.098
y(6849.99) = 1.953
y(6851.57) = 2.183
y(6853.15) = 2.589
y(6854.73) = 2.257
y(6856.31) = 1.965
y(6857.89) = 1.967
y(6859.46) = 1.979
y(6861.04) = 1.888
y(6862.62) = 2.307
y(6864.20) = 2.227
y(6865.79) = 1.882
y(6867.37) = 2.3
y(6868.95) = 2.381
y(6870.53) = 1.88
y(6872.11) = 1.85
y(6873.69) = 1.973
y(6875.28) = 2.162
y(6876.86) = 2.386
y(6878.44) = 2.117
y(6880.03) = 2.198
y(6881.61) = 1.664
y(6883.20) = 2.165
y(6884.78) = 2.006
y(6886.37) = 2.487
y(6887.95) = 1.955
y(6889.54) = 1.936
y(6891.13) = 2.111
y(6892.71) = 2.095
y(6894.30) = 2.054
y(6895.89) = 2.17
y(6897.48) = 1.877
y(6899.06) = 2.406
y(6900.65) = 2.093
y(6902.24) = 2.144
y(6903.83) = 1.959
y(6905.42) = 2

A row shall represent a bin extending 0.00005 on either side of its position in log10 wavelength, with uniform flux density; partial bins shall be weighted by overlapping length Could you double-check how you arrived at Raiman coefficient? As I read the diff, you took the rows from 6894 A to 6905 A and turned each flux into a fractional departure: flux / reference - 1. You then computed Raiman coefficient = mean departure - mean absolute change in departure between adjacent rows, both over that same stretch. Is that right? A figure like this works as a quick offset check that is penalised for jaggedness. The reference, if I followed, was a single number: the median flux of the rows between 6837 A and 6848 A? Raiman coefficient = -0.119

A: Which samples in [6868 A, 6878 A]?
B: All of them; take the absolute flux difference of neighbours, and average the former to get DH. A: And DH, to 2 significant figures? 0.21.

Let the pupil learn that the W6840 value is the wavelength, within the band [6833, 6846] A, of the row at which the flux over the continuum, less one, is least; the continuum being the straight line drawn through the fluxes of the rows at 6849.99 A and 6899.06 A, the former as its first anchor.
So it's 6845.26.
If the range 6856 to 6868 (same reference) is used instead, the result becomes 6865.79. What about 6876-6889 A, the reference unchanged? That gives 6881.61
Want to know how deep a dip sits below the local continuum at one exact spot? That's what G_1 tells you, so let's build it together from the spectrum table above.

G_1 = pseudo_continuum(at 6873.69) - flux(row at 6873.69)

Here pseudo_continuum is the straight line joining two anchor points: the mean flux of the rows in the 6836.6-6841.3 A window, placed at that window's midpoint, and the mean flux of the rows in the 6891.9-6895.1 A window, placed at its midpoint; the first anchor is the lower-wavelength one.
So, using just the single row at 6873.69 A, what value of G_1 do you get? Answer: 0.1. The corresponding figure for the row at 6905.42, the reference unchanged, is 0.1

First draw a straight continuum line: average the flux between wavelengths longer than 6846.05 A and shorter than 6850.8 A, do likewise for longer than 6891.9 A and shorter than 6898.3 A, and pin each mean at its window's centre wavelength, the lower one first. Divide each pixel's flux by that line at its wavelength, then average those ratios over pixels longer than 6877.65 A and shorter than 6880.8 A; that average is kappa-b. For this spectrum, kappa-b 1.06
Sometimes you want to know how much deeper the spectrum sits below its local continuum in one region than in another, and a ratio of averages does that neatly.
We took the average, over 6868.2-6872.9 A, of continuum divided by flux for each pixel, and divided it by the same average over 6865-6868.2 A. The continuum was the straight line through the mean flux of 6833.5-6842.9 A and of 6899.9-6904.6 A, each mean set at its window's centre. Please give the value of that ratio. 1.03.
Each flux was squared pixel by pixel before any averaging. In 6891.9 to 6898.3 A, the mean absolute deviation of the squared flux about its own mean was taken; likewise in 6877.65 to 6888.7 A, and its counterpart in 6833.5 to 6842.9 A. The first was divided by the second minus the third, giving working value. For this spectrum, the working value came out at 4.4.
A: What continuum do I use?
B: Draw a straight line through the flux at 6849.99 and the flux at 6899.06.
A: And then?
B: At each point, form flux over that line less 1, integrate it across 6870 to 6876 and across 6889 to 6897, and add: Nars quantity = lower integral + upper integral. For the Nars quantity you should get -1.5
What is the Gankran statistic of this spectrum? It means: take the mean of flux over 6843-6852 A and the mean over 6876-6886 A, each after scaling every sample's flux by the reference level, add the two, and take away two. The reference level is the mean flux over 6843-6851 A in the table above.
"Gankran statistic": 0.081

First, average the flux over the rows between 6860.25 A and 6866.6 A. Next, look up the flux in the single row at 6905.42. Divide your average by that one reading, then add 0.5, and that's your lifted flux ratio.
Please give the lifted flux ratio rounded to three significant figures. 1.54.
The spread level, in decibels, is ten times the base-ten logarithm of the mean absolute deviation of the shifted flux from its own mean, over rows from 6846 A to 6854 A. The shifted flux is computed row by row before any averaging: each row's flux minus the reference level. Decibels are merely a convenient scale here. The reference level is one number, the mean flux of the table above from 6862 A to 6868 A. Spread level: -7.2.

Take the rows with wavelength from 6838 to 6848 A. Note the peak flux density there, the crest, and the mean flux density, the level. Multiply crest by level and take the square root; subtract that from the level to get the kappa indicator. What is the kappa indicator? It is -0.12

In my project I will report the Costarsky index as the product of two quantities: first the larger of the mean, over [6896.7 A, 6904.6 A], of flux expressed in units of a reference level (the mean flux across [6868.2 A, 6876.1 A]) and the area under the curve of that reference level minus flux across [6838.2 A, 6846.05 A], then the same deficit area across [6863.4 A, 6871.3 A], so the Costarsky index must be -0.7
